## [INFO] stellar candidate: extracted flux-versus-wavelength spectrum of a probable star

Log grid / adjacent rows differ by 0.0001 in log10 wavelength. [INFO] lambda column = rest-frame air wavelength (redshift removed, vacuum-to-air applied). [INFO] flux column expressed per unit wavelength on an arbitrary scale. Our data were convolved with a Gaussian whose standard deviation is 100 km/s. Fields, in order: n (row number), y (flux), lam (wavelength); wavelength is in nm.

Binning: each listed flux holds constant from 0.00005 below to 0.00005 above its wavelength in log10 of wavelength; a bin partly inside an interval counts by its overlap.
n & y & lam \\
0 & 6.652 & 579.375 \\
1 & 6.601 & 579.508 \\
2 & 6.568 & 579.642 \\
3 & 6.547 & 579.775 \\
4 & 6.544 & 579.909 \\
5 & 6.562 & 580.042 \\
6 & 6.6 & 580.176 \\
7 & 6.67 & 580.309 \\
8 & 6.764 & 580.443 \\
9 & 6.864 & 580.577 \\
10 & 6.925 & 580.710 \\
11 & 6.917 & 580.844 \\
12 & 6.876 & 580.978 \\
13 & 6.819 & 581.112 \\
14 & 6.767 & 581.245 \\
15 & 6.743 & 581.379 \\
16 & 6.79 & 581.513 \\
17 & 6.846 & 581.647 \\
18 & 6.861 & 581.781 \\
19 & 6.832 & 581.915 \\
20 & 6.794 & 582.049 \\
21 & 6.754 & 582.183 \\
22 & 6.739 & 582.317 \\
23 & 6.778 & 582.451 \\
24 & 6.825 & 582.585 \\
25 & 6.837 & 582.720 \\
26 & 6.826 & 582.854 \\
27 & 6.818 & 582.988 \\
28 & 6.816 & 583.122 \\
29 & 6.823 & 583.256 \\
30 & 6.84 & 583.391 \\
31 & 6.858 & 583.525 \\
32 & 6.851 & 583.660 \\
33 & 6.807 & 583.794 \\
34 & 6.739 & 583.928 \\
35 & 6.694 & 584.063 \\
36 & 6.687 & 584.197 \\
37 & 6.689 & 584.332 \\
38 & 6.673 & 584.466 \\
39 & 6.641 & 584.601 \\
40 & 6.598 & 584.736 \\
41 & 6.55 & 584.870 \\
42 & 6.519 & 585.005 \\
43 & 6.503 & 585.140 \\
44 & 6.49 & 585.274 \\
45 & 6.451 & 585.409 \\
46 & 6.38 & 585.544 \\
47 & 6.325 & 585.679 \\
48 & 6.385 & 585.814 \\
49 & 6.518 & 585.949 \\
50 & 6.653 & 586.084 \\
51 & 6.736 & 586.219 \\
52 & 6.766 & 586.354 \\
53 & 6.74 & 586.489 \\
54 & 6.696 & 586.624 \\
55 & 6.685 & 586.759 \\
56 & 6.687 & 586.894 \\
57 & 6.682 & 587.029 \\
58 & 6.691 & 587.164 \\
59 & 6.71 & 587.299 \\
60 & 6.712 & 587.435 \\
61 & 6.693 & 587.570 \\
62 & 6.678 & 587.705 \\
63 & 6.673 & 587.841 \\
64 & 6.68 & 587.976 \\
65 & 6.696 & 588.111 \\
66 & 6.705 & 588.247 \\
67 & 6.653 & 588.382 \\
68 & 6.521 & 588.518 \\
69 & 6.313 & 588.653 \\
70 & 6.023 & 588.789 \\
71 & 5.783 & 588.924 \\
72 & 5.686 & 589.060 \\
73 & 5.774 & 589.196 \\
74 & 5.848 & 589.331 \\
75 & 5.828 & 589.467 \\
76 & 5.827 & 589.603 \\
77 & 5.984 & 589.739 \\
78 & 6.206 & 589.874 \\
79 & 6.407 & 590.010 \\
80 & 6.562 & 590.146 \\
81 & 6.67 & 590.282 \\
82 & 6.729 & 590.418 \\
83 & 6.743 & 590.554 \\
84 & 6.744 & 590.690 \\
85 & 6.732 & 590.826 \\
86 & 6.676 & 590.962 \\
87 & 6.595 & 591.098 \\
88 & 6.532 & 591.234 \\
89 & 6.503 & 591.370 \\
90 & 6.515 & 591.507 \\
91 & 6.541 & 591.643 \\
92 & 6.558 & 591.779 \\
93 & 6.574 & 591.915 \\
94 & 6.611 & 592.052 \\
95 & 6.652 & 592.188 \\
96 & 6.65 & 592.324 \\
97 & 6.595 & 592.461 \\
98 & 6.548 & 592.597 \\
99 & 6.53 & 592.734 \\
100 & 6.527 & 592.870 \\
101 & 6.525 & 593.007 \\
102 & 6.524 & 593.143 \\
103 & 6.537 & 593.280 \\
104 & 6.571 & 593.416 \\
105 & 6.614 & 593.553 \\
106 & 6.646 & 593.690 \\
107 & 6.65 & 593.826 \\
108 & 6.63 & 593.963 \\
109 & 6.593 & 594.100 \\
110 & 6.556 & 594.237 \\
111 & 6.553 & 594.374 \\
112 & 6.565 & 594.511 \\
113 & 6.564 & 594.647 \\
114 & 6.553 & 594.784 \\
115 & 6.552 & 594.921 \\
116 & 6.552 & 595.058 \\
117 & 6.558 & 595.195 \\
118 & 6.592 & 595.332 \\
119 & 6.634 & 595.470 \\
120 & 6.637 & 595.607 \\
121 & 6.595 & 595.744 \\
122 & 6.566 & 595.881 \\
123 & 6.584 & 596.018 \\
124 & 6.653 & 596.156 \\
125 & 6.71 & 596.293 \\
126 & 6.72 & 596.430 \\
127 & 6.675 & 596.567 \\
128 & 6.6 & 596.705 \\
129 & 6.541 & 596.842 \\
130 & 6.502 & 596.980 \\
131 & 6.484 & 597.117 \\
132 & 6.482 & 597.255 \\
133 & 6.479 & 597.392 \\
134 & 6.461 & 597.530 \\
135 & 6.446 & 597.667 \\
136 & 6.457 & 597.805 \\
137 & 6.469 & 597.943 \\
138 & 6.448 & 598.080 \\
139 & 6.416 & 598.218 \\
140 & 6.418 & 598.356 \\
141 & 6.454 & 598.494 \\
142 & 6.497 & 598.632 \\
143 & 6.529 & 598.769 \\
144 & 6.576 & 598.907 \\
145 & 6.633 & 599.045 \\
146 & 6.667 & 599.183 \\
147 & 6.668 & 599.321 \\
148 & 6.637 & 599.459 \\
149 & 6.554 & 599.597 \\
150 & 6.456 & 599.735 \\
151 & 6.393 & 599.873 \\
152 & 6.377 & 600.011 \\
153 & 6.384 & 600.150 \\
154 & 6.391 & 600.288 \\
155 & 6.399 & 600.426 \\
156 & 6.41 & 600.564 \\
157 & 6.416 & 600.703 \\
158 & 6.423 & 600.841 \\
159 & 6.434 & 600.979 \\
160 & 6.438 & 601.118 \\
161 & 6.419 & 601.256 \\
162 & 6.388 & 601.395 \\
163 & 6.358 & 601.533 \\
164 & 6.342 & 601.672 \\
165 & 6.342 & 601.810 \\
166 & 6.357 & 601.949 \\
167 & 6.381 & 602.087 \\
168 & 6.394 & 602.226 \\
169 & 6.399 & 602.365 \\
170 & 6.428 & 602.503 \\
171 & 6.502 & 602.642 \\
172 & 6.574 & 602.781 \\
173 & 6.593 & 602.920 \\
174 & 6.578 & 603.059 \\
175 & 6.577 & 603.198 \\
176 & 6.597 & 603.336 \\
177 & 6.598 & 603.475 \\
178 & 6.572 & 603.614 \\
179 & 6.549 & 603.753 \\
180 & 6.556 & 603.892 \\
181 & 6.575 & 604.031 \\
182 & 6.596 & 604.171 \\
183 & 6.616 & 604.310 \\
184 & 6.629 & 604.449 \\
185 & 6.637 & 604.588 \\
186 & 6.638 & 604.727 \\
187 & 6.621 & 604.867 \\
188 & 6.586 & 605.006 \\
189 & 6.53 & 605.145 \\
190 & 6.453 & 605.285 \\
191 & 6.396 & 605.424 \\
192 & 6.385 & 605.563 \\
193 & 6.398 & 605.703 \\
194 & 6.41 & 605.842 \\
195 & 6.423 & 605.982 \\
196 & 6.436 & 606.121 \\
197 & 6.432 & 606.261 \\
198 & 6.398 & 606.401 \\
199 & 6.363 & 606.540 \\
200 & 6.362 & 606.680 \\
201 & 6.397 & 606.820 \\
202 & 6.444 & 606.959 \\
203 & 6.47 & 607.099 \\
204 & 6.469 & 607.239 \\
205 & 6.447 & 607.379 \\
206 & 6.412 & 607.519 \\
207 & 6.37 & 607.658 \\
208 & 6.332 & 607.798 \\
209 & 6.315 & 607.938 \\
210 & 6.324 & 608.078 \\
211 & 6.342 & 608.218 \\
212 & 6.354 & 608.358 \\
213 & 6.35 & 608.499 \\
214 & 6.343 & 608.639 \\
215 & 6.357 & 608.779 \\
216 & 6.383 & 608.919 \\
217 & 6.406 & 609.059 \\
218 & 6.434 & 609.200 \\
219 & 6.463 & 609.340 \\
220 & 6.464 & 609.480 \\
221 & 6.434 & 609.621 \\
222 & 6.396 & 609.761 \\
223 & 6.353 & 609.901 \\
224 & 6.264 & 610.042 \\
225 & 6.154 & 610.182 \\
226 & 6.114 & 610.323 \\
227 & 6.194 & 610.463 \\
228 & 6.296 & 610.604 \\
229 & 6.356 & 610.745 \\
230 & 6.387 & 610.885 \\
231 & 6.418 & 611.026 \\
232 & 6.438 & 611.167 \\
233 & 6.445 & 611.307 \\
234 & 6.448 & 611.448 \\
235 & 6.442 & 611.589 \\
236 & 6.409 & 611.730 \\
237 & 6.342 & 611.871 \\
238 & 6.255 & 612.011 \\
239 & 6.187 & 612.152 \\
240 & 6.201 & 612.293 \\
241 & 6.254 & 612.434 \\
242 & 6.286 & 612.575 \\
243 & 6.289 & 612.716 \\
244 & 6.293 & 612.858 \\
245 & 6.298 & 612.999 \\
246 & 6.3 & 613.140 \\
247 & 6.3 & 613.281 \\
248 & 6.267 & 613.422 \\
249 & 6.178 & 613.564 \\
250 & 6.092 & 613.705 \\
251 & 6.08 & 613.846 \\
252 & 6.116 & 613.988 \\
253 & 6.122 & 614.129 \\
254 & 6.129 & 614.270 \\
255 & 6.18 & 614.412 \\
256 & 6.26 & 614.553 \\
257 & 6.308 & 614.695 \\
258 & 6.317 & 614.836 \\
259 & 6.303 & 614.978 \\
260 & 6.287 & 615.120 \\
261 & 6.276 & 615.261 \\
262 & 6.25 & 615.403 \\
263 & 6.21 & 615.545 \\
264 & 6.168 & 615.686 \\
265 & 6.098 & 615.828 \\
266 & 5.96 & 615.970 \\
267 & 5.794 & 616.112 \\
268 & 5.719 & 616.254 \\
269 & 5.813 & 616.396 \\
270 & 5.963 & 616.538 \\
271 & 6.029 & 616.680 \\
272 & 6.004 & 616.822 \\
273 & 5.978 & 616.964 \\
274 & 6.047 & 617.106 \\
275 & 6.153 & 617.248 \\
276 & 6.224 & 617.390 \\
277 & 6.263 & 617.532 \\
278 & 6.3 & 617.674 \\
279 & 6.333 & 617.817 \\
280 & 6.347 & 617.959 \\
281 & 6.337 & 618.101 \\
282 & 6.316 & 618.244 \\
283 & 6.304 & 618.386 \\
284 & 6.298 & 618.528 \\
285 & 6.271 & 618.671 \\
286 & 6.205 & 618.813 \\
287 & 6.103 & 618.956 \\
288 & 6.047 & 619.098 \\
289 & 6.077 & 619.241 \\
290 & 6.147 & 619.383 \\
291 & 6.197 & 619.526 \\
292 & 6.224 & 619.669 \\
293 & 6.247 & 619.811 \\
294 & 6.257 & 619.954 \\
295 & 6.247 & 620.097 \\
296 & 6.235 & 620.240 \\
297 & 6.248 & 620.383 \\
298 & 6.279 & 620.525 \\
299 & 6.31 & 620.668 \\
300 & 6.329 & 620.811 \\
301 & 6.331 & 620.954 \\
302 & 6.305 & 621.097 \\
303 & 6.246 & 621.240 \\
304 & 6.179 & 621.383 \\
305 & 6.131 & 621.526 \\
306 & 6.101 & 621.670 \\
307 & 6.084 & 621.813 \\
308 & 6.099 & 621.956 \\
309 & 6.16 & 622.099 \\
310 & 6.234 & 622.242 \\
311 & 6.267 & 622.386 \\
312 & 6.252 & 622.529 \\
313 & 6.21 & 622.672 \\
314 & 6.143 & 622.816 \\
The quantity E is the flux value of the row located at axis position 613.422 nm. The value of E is 6.267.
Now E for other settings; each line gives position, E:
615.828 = 6.098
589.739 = 5.984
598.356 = 6.418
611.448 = 6.448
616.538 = 5.963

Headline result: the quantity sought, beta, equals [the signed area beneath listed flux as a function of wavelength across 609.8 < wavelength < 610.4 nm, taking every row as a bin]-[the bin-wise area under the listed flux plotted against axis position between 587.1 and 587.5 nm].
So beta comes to 1.1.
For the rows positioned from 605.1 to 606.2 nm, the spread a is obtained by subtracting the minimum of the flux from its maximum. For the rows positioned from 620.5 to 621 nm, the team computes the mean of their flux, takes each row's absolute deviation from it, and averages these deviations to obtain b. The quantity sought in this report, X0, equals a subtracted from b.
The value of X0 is -0.13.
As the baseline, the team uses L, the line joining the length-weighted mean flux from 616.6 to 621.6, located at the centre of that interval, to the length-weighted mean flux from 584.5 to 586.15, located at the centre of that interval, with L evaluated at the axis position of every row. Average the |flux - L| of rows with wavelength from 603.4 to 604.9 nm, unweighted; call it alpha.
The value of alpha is 0.26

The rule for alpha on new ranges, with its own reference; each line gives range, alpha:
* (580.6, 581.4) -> 0.30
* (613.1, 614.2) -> 0.10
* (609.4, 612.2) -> 0.11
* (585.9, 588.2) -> 0.20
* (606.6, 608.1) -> 0.08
